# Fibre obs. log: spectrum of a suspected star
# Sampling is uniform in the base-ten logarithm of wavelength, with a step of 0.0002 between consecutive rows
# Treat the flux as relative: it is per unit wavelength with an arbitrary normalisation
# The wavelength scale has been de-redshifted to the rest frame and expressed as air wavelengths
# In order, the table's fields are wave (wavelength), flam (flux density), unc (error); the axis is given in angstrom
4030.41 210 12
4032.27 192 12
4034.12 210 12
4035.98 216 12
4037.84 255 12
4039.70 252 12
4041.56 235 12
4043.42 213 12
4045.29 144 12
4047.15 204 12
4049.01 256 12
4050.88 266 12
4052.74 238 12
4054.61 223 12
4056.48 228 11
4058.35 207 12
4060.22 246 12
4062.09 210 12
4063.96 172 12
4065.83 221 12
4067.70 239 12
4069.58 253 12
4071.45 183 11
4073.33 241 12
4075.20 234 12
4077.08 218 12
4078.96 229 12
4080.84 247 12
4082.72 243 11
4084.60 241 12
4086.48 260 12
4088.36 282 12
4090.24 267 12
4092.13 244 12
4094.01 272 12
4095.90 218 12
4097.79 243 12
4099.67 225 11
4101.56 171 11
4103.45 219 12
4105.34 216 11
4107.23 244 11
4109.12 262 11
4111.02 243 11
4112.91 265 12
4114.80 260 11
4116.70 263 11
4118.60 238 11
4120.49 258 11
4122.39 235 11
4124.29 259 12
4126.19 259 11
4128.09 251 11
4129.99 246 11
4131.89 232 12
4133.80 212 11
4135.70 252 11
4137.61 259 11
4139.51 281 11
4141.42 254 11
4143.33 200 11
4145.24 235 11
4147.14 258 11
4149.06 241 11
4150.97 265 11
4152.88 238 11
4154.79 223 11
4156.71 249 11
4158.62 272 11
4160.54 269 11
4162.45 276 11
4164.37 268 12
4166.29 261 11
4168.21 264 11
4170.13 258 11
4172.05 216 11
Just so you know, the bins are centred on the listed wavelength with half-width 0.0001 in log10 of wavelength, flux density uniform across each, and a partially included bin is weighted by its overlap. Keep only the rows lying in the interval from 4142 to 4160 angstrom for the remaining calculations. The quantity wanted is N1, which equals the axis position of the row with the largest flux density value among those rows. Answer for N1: 4158.62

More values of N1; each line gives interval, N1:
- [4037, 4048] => 4037.84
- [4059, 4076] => 4069.58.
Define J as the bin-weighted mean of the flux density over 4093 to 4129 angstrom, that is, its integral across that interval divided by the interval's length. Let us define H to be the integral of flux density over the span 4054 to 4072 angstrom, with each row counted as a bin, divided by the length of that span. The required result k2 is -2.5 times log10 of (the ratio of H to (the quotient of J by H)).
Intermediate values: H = 219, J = 242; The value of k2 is -5.74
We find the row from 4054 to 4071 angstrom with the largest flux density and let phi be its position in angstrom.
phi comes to 4069.58 angstrom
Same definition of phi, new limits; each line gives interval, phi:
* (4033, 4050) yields 4049.01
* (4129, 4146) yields 4139.51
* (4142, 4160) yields 4158.62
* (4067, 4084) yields 4069.58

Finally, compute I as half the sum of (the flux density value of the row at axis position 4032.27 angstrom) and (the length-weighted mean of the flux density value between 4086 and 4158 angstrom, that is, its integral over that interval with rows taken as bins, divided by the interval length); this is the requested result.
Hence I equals 218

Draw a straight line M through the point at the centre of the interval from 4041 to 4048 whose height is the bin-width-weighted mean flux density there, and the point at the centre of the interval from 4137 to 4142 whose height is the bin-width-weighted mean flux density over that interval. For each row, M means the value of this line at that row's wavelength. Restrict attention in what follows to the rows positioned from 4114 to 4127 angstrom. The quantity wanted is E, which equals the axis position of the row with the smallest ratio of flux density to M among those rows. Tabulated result 4122.39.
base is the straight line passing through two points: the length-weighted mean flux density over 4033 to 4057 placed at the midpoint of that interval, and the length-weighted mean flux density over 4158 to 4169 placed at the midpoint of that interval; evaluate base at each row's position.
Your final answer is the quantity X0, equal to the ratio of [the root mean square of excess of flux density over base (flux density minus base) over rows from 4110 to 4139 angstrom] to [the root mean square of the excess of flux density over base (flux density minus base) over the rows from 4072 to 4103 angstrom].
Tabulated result 0.63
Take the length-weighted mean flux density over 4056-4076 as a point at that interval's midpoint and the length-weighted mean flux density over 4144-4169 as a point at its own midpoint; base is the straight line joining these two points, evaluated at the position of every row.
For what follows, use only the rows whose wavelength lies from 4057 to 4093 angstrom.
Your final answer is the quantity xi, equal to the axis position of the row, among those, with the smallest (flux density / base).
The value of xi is 4063.96 angstrom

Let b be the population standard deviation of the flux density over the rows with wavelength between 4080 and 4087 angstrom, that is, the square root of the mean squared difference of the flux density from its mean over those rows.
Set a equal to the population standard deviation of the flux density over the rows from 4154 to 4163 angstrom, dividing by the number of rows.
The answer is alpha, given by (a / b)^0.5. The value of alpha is 1.63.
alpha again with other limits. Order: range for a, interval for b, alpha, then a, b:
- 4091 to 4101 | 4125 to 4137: 1.09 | 18.7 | 16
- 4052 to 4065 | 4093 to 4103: 0.83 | 22.7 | 33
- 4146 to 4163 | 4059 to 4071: 0.79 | 16.9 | 27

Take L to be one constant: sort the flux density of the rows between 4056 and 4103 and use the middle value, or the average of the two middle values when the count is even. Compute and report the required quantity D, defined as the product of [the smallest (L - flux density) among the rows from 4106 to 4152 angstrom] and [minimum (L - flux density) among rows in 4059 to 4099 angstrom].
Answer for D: 1806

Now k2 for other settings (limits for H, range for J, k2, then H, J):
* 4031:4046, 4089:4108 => -5.75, 215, 233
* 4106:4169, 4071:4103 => -6.06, 251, 237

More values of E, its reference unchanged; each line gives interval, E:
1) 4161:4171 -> 4170.13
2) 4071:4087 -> 4071.45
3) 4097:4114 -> 4101.56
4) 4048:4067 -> 4063.96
